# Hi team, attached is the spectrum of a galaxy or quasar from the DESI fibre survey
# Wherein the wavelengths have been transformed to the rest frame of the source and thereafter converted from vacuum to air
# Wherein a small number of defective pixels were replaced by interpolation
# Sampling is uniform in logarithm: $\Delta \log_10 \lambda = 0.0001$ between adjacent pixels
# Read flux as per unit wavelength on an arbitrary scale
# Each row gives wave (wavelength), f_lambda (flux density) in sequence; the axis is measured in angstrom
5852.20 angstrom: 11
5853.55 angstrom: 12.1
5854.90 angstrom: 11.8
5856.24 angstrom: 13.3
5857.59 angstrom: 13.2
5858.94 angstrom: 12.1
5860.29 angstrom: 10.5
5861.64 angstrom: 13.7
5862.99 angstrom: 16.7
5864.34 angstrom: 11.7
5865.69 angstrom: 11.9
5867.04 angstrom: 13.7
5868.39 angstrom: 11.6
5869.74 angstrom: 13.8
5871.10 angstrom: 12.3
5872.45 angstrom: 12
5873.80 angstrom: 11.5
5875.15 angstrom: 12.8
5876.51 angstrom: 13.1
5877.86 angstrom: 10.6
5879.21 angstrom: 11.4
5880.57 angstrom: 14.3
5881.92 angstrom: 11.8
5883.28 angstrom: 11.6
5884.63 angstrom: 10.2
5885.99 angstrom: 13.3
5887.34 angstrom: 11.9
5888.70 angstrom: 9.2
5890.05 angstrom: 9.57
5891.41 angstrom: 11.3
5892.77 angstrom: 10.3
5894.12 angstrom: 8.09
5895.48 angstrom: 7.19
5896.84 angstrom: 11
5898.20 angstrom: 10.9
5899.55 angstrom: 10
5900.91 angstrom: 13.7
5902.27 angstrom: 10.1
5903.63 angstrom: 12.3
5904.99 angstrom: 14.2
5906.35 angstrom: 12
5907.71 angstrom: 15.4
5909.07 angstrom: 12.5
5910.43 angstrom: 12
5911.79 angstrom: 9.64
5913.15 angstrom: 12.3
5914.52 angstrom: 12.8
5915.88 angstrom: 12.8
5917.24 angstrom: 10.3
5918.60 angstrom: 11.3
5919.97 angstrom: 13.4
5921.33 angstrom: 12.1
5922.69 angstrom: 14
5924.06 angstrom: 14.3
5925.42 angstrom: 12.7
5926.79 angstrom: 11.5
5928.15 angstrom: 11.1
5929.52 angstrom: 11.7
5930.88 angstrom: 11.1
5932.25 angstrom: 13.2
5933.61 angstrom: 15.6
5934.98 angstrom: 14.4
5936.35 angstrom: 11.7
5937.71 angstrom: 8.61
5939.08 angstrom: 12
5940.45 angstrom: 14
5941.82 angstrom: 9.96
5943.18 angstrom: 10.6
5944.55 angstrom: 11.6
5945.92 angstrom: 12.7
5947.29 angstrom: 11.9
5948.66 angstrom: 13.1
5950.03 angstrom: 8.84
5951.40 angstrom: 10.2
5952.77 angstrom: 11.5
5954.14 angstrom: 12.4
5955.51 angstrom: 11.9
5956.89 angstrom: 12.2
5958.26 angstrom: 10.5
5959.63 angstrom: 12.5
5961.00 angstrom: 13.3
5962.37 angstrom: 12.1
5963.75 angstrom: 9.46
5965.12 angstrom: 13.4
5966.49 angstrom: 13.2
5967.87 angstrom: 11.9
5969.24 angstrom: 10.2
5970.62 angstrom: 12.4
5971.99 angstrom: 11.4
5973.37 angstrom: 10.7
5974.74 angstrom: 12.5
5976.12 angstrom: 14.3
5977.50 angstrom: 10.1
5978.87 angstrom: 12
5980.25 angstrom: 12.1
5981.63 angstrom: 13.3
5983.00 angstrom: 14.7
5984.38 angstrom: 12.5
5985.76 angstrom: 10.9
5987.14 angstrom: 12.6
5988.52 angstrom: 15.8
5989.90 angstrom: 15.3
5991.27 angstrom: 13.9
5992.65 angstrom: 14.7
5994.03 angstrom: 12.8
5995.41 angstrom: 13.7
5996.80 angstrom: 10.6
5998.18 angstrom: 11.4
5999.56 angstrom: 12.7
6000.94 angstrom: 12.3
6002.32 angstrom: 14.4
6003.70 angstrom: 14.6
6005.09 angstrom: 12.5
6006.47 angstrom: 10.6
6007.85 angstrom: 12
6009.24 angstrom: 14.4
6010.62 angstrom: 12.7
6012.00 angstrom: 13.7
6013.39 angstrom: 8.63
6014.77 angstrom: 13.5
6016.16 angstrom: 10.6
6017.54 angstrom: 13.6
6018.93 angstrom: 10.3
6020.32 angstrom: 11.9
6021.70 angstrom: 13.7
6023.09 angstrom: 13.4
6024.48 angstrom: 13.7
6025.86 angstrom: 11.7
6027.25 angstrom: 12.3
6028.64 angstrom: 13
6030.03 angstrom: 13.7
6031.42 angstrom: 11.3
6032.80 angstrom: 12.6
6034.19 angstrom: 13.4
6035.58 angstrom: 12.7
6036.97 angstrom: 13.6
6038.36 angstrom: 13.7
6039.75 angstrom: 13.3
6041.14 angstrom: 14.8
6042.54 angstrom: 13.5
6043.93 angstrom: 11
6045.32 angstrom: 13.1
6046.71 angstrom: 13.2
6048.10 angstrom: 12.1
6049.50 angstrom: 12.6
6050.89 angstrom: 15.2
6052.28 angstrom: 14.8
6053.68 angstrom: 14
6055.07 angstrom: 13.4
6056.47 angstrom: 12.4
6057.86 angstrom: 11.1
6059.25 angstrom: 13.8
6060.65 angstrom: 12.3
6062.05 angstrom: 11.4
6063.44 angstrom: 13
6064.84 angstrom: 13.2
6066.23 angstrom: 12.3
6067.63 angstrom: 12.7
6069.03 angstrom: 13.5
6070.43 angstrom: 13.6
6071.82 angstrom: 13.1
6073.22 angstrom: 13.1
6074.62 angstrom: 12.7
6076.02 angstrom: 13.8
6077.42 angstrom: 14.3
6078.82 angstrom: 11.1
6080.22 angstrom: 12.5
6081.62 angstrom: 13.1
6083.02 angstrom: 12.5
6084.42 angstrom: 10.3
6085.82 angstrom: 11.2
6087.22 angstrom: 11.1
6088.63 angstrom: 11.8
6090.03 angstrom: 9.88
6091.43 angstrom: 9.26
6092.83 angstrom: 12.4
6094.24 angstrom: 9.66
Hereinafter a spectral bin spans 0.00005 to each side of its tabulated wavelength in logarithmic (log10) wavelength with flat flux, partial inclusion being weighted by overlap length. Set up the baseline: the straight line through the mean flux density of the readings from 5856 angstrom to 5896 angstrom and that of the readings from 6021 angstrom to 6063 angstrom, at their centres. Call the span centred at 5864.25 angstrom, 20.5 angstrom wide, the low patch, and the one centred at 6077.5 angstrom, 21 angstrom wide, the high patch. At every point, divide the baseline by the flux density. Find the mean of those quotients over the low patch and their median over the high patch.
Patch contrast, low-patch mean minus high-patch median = -0.10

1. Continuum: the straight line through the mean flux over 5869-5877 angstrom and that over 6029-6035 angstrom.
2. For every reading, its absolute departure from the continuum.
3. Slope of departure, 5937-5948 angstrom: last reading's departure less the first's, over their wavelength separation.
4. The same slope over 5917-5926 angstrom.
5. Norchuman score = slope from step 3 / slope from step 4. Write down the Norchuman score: 1.2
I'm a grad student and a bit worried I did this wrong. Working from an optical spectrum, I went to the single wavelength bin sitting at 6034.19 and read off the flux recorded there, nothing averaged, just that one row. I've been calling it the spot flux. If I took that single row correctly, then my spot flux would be 13.4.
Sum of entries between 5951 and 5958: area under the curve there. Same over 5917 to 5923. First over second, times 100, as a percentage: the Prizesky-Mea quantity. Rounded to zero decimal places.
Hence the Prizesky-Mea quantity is 95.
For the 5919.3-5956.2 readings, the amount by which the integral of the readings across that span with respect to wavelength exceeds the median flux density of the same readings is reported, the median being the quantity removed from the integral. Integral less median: 434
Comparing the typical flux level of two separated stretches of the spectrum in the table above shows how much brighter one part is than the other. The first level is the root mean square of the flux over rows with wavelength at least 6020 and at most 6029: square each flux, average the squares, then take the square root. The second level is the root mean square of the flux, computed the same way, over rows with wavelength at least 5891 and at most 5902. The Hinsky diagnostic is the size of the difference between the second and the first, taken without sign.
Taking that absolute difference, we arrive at 2.4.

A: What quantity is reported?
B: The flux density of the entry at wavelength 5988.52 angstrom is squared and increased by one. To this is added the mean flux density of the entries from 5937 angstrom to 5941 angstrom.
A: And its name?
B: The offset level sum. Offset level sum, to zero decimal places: 262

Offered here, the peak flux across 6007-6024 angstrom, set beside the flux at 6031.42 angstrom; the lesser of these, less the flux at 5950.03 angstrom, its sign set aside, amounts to 2.5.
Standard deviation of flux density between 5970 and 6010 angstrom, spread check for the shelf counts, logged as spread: 1.5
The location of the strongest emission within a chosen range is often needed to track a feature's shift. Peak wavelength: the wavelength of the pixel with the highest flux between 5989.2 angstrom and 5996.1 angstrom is 5989.90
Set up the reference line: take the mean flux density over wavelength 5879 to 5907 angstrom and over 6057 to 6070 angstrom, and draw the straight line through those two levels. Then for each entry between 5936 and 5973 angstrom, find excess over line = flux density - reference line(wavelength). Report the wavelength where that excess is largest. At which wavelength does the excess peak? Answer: 5940.45 angstrom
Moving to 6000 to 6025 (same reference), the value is 6003.70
